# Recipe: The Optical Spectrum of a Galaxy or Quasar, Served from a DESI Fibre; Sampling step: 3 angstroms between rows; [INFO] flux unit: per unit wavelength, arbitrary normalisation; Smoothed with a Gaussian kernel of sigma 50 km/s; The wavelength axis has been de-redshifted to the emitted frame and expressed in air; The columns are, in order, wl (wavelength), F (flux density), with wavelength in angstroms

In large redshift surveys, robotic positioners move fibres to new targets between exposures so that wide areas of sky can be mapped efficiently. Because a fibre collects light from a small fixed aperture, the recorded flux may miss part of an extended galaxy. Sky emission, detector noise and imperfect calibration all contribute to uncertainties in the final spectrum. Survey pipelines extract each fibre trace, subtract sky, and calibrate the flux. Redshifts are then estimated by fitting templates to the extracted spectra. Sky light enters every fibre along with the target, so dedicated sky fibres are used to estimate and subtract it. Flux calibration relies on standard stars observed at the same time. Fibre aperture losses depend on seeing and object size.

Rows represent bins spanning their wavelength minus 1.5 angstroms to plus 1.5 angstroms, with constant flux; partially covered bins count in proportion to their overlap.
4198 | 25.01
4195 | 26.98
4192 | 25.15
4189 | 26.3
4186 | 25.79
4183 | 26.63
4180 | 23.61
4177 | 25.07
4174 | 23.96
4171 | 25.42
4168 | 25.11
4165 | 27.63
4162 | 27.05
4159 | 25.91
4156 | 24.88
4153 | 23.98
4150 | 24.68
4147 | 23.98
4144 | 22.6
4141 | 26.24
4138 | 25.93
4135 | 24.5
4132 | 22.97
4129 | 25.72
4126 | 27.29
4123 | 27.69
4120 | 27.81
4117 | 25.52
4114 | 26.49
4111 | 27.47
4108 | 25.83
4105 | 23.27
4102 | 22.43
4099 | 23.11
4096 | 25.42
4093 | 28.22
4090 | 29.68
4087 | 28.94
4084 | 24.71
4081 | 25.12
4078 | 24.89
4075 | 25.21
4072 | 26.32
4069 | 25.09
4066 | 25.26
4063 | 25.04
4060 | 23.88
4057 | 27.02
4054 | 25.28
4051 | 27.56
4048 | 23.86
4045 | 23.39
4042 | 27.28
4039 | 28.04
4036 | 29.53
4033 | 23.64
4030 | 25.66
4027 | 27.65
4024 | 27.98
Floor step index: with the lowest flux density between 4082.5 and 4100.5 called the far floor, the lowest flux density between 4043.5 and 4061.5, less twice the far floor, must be -22.8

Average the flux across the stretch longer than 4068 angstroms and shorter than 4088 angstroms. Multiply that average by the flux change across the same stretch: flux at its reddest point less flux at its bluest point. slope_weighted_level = 99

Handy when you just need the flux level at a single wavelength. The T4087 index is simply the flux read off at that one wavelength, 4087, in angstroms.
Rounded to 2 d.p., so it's 28.94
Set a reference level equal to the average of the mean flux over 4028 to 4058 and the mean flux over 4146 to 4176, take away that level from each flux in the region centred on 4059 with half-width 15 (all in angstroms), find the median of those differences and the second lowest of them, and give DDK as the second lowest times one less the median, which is -2.8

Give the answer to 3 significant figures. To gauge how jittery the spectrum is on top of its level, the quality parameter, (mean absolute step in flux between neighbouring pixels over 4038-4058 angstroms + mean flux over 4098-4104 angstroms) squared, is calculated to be 621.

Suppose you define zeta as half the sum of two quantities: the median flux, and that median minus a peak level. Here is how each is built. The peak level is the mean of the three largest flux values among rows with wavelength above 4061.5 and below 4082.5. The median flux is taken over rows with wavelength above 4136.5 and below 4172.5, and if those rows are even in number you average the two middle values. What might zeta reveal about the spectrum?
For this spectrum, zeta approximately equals 12.5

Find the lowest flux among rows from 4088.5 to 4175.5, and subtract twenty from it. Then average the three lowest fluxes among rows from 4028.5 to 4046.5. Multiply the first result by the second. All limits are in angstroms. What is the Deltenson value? 59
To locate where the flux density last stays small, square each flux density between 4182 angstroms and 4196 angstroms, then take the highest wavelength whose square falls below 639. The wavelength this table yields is 4192 angstroms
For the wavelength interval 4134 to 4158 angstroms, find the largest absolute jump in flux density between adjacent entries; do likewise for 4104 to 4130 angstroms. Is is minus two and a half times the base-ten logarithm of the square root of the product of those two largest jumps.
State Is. -1.2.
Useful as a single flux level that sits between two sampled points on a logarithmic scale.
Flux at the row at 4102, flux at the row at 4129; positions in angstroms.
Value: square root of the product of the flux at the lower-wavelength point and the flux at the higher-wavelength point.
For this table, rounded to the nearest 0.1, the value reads 24.0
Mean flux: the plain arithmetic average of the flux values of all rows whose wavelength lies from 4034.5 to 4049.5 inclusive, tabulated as 26.4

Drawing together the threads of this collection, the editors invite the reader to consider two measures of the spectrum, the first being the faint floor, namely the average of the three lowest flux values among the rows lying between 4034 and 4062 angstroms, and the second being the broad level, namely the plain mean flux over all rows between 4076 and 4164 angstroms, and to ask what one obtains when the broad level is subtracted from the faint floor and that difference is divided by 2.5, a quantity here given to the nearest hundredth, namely -0.76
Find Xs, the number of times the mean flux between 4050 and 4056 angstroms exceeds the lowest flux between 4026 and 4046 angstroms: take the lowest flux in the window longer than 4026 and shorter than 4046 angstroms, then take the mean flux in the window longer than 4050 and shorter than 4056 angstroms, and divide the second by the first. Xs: 1.13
